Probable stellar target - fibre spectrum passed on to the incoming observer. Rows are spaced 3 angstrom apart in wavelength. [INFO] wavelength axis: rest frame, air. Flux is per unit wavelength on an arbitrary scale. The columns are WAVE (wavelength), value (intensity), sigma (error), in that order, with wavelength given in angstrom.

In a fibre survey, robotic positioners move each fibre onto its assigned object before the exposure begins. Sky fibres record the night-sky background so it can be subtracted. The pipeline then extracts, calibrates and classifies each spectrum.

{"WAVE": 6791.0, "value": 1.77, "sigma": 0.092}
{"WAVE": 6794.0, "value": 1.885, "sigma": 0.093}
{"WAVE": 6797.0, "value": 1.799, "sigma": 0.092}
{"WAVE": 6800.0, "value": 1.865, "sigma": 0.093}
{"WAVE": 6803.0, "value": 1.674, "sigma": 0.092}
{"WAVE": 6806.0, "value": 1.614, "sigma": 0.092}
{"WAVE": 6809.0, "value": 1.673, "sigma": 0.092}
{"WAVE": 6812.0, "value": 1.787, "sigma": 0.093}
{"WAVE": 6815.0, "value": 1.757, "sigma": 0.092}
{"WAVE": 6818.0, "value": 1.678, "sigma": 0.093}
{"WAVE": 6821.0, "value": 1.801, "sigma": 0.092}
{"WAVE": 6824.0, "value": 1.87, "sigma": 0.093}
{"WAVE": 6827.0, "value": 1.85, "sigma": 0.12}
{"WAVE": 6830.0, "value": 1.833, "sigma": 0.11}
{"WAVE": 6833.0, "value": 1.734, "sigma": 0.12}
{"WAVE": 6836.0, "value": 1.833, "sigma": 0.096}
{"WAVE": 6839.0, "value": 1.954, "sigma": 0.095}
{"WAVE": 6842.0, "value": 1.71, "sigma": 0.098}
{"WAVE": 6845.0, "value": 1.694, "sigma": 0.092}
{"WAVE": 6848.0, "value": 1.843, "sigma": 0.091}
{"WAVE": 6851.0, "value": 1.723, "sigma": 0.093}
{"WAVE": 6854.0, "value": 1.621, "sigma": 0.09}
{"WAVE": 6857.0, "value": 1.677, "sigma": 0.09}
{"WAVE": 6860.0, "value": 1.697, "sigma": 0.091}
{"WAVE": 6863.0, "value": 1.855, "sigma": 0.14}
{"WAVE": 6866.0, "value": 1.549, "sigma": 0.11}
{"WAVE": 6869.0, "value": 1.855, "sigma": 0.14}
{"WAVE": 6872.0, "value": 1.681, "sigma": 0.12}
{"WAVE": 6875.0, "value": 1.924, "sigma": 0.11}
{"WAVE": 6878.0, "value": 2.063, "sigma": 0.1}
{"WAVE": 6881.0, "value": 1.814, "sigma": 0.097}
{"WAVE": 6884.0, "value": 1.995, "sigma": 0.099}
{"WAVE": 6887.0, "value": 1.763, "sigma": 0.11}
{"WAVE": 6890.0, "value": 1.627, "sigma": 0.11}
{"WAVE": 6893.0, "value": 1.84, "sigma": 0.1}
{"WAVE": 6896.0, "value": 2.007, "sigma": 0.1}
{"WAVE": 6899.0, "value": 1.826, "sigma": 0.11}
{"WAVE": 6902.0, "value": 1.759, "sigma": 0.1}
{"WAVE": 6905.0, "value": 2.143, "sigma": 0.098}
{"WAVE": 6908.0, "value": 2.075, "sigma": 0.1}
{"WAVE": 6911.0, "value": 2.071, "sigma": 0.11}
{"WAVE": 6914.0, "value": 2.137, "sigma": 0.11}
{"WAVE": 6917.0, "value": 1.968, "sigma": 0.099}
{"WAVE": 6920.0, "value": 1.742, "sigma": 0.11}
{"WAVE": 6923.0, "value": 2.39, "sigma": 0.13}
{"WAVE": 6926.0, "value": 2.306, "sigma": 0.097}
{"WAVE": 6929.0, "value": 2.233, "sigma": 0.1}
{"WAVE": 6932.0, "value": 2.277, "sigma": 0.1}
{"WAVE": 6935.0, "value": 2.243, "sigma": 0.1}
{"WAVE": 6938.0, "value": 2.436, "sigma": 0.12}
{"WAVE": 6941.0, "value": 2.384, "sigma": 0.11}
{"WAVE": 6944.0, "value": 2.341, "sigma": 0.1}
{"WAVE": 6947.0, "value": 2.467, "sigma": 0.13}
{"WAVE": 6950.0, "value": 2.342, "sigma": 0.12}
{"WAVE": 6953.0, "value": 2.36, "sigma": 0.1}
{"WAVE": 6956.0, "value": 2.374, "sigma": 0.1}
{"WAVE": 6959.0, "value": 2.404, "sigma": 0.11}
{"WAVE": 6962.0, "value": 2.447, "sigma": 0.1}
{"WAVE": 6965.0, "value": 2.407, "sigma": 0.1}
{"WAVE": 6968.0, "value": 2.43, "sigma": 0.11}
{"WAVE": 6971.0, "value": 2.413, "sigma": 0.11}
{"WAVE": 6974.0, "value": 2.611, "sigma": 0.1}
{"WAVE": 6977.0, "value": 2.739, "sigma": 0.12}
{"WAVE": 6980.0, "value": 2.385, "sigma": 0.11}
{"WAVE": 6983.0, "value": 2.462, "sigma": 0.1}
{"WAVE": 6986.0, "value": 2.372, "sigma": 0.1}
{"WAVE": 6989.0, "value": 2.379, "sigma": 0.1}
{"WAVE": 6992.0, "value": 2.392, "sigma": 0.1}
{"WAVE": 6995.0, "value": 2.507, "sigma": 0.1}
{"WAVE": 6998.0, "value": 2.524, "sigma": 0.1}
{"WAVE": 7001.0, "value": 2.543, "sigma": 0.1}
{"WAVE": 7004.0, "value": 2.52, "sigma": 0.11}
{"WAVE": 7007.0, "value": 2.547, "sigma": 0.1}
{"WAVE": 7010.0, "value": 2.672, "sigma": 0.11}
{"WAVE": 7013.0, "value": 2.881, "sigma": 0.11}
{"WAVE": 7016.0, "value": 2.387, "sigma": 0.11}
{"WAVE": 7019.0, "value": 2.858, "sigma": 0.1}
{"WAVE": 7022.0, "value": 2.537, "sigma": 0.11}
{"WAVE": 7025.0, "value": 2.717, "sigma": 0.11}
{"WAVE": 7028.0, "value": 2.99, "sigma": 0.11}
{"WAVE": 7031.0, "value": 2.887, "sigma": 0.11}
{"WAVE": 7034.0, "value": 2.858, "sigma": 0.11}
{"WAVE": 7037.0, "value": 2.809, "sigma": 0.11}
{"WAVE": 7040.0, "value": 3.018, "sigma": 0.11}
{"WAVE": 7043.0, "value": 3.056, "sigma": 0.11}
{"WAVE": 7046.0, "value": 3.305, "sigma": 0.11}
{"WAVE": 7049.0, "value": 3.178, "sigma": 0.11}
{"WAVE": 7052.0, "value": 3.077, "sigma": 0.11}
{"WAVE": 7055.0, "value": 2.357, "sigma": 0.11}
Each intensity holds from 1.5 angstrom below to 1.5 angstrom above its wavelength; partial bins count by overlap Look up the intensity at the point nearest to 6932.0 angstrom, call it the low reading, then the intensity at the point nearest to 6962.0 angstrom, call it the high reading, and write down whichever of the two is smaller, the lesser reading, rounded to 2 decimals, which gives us 2.28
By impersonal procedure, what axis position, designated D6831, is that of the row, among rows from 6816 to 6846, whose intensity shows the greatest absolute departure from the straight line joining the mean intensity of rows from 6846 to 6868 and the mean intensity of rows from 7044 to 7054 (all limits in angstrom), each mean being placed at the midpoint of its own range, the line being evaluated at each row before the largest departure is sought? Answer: 6824.0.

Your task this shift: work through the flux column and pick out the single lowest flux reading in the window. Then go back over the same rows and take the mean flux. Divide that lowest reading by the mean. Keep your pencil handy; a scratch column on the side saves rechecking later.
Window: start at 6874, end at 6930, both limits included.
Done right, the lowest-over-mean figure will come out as 0.82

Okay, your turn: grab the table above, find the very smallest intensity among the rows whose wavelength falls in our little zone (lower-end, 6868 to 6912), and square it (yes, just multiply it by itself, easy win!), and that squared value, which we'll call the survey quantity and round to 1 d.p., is 2.6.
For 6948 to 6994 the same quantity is 5.5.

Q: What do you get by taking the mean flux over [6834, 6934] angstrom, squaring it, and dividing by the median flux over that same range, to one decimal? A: 2.0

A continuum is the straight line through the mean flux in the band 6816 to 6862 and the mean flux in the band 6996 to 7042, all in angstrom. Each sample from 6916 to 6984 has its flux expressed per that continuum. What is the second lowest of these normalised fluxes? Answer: 0.903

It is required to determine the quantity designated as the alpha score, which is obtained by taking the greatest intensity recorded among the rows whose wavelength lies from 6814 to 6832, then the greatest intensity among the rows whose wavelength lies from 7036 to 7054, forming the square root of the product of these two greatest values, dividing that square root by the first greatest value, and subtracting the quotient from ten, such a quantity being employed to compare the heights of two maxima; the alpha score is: 8.67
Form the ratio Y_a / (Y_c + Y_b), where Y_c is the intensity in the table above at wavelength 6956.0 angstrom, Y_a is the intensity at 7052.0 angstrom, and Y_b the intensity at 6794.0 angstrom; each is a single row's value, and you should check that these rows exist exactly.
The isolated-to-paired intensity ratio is 0.72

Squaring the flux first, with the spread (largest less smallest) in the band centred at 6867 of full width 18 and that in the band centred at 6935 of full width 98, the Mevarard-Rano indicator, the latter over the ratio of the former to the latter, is 18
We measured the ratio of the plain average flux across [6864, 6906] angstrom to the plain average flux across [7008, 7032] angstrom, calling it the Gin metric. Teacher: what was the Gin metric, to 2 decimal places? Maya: 0.67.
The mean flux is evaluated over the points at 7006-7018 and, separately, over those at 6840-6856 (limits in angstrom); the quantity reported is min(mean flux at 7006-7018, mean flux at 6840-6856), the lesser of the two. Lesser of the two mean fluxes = 1.72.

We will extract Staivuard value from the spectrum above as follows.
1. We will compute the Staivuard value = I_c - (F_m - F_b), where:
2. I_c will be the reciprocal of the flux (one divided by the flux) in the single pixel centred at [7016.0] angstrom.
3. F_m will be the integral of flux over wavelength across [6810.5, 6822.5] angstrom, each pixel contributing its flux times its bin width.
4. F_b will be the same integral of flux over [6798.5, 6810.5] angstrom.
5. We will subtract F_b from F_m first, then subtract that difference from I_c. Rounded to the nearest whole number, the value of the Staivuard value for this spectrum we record 0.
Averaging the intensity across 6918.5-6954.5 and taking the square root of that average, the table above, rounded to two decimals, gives 1.51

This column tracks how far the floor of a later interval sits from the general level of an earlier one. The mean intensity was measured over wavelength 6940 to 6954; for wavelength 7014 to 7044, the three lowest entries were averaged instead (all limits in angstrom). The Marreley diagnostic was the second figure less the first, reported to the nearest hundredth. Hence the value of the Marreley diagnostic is 0.17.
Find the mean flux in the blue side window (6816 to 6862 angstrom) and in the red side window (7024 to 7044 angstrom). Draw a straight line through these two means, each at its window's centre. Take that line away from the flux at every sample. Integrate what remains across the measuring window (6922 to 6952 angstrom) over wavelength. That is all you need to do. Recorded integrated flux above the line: 0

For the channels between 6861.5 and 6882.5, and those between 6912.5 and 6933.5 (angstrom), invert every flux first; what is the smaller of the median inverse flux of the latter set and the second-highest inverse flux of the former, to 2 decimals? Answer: 0.45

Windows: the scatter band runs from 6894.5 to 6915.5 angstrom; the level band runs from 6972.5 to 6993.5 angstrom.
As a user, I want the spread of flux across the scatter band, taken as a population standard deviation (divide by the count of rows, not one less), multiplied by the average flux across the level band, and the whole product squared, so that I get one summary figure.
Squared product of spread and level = 0.12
